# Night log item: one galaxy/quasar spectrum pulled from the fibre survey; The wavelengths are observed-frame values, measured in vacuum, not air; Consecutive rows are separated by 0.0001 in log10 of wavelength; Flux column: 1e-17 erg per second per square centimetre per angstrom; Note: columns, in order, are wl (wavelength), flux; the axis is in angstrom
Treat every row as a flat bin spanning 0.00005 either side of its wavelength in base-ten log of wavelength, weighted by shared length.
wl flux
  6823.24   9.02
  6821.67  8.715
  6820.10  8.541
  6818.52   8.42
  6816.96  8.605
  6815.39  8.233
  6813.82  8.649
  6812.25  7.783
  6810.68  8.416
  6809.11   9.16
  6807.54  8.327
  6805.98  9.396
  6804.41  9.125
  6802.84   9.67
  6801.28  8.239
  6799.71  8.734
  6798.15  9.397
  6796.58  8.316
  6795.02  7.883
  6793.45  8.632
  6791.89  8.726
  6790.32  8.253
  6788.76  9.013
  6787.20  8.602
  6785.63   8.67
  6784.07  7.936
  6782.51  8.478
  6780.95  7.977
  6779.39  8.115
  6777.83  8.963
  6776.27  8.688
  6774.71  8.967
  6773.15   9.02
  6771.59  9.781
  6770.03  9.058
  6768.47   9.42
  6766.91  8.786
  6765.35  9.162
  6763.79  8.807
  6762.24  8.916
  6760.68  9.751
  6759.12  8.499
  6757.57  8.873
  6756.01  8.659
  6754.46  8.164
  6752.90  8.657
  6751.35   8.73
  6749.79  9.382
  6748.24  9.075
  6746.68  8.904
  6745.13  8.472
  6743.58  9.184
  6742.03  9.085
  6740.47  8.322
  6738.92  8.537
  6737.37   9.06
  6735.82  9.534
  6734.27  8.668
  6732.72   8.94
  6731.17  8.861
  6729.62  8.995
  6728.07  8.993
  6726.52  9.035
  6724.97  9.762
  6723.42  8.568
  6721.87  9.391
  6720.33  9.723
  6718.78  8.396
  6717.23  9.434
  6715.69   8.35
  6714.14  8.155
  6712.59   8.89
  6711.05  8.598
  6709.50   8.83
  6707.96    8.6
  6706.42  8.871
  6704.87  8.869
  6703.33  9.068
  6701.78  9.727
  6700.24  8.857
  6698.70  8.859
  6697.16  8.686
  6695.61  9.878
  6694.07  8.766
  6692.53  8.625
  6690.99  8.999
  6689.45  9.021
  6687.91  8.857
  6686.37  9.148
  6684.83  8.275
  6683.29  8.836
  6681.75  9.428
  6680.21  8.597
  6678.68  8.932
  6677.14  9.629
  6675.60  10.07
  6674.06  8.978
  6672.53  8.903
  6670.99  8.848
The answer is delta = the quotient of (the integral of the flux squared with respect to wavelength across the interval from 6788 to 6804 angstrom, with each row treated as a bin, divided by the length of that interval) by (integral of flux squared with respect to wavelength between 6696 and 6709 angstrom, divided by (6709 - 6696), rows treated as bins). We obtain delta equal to 0.94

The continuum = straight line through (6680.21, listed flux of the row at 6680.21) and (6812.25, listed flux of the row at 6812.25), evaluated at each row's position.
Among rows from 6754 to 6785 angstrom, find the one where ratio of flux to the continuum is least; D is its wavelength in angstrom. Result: 6784.07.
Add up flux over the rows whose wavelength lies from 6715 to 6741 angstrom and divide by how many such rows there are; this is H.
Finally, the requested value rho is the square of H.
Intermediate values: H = 8.97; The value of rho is 80.5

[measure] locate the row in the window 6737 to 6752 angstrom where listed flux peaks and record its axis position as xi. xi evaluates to 6749.79 angstrom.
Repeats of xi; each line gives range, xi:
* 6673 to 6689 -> 6675.60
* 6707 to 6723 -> 6720.33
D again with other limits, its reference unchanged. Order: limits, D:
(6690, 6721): 6714.14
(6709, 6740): 6714.14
